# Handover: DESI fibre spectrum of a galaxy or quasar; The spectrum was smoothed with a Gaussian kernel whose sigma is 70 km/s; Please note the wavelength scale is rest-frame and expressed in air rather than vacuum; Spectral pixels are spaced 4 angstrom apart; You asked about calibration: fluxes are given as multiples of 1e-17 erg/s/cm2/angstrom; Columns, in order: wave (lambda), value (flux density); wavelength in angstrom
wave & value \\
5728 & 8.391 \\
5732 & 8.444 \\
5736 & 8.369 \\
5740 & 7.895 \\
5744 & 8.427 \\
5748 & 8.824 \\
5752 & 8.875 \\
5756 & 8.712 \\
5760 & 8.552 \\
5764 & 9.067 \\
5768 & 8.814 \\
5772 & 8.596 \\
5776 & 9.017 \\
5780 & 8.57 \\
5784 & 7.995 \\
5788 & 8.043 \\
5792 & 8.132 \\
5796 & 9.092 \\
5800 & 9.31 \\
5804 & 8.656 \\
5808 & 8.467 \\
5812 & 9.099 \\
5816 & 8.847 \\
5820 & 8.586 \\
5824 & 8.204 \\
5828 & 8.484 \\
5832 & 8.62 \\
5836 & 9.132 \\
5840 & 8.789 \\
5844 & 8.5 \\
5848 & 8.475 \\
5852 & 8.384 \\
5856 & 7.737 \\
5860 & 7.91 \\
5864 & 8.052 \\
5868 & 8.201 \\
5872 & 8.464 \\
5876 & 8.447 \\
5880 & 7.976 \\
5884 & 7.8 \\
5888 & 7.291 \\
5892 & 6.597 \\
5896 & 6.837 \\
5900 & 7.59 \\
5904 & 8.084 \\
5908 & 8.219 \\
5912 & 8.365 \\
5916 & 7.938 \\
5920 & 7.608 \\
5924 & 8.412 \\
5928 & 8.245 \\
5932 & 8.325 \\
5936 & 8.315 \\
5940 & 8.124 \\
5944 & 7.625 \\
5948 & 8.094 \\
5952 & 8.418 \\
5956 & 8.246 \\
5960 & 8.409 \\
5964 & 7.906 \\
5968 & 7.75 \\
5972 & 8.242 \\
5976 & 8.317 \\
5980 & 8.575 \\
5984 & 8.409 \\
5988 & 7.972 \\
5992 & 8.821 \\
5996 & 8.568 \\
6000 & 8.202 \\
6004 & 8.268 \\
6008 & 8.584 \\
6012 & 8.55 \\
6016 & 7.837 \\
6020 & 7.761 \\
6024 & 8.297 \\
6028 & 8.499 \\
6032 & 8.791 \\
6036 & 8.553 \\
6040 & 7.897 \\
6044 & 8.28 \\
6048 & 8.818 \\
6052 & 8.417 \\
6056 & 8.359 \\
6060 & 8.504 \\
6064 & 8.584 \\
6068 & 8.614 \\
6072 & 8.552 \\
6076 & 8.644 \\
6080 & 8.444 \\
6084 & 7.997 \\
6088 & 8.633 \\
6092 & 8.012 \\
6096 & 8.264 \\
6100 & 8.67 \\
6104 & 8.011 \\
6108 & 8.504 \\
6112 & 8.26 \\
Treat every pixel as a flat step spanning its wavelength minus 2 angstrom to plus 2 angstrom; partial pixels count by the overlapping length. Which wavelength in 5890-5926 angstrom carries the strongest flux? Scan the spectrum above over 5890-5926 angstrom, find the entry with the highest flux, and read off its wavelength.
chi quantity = 5924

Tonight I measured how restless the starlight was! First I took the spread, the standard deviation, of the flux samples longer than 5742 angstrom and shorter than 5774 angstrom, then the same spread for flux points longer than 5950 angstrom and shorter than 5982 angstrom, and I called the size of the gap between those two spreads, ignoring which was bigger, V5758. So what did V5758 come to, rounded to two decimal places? 0.07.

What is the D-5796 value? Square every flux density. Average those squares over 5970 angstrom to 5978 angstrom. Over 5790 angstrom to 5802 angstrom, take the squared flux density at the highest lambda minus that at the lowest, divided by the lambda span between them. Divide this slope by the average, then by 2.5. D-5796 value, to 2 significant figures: 0.015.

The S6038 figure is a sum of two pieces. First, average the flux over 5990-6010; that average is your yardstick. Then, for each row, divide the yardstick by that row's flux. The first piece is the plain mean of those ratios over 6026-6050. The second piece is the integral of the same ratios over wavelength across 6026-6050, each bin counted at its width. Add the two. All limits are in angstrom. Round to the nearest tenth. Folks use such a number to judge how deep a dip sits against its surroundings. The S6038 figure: 25.1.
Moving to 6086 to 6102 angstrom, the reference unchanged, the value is 17.2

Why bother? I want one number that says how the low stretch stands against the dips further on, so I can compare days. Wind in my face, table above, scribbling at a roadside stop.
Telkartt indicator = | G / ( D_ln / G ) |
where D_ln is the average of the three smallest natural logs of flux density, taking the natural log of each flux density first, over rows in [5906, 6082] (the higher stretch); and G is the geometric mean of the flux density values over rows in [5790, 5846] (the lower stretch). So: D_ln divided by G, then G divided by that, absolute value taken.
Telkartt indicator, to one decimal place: 37.2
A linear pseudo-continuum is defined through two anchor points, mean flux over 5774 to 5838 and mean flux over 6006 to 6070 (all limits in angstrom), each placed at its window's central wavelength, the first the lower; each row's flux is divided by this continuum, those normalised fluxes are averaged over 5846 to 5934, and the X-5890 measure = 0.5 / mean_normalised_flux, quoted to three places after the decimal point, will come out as 0.538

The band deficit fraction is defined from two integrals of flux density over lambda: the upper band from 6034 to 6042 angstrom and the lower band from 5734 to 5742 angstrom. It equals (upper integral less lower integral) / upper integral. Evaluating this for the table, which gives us 0.011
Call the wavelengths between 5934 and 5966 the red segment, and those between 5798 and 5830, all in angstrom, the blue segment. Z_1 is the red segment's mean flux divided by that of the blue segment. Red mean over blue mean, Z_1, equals 0.94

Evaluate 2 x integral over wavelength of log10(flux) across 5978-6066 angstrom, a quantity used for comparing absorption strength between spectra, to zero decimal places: 163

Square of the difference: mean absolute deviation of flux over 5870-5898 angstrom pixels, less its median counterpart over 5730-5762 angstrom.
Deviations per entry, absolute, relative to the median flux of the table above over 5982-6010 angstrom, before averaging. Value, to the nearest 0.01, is 0.34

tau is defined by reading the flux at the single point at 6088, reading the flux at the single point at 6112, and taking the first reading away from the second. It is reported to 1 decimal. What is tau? -0.4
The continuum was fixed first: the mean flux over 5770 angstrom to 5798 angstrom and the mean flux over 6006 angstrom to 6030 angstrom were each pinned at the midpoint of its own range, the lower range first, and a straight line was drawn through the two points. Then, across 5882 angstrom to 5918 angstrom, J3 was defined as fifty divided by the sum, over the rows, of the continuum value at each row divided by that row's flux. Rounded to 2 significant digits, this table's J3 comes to 5.0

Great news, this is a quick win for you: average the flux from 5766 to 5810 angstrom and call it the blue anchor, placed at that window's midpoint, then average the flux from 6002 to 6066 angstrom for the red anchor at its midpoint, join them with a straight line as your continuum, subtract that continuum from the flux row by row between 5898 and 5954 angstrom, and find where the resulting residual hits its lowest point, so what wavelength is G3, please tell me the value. 5900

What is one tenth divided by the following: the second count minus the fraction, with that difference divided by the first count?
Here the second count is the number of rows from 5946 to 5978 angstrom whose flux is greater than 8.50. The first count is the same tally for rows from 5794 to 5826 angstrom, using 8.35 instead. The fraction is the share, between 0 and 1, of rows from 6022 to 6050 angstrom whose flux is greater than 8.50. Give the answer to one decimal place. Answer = -1.6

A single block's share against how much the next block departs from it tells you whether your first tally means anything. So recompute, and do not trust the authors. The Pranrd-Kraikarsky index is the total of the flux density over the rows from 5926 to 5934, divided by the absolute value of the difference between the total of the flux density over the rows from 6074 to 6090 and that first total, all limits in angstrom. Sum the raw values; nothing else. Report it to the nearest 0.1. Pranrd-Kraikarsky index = 1.0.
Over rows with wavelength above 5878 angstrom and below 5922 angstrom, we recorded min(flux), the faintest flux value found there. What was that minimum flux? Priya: 6.597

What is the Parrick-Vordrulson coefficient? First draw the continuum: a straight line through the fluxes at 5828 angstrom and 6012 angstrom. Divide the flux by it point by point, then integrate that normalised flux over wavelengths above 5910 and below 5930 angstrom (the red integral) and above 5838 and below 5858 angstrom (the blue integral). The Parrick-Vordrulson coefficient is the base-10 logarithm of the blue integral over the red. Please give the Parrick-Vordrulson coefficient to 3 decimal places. 0.015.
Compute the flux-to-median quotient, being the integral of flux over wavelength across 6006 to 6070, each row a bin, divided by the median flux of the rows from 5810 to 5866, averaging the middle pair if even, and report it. 63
